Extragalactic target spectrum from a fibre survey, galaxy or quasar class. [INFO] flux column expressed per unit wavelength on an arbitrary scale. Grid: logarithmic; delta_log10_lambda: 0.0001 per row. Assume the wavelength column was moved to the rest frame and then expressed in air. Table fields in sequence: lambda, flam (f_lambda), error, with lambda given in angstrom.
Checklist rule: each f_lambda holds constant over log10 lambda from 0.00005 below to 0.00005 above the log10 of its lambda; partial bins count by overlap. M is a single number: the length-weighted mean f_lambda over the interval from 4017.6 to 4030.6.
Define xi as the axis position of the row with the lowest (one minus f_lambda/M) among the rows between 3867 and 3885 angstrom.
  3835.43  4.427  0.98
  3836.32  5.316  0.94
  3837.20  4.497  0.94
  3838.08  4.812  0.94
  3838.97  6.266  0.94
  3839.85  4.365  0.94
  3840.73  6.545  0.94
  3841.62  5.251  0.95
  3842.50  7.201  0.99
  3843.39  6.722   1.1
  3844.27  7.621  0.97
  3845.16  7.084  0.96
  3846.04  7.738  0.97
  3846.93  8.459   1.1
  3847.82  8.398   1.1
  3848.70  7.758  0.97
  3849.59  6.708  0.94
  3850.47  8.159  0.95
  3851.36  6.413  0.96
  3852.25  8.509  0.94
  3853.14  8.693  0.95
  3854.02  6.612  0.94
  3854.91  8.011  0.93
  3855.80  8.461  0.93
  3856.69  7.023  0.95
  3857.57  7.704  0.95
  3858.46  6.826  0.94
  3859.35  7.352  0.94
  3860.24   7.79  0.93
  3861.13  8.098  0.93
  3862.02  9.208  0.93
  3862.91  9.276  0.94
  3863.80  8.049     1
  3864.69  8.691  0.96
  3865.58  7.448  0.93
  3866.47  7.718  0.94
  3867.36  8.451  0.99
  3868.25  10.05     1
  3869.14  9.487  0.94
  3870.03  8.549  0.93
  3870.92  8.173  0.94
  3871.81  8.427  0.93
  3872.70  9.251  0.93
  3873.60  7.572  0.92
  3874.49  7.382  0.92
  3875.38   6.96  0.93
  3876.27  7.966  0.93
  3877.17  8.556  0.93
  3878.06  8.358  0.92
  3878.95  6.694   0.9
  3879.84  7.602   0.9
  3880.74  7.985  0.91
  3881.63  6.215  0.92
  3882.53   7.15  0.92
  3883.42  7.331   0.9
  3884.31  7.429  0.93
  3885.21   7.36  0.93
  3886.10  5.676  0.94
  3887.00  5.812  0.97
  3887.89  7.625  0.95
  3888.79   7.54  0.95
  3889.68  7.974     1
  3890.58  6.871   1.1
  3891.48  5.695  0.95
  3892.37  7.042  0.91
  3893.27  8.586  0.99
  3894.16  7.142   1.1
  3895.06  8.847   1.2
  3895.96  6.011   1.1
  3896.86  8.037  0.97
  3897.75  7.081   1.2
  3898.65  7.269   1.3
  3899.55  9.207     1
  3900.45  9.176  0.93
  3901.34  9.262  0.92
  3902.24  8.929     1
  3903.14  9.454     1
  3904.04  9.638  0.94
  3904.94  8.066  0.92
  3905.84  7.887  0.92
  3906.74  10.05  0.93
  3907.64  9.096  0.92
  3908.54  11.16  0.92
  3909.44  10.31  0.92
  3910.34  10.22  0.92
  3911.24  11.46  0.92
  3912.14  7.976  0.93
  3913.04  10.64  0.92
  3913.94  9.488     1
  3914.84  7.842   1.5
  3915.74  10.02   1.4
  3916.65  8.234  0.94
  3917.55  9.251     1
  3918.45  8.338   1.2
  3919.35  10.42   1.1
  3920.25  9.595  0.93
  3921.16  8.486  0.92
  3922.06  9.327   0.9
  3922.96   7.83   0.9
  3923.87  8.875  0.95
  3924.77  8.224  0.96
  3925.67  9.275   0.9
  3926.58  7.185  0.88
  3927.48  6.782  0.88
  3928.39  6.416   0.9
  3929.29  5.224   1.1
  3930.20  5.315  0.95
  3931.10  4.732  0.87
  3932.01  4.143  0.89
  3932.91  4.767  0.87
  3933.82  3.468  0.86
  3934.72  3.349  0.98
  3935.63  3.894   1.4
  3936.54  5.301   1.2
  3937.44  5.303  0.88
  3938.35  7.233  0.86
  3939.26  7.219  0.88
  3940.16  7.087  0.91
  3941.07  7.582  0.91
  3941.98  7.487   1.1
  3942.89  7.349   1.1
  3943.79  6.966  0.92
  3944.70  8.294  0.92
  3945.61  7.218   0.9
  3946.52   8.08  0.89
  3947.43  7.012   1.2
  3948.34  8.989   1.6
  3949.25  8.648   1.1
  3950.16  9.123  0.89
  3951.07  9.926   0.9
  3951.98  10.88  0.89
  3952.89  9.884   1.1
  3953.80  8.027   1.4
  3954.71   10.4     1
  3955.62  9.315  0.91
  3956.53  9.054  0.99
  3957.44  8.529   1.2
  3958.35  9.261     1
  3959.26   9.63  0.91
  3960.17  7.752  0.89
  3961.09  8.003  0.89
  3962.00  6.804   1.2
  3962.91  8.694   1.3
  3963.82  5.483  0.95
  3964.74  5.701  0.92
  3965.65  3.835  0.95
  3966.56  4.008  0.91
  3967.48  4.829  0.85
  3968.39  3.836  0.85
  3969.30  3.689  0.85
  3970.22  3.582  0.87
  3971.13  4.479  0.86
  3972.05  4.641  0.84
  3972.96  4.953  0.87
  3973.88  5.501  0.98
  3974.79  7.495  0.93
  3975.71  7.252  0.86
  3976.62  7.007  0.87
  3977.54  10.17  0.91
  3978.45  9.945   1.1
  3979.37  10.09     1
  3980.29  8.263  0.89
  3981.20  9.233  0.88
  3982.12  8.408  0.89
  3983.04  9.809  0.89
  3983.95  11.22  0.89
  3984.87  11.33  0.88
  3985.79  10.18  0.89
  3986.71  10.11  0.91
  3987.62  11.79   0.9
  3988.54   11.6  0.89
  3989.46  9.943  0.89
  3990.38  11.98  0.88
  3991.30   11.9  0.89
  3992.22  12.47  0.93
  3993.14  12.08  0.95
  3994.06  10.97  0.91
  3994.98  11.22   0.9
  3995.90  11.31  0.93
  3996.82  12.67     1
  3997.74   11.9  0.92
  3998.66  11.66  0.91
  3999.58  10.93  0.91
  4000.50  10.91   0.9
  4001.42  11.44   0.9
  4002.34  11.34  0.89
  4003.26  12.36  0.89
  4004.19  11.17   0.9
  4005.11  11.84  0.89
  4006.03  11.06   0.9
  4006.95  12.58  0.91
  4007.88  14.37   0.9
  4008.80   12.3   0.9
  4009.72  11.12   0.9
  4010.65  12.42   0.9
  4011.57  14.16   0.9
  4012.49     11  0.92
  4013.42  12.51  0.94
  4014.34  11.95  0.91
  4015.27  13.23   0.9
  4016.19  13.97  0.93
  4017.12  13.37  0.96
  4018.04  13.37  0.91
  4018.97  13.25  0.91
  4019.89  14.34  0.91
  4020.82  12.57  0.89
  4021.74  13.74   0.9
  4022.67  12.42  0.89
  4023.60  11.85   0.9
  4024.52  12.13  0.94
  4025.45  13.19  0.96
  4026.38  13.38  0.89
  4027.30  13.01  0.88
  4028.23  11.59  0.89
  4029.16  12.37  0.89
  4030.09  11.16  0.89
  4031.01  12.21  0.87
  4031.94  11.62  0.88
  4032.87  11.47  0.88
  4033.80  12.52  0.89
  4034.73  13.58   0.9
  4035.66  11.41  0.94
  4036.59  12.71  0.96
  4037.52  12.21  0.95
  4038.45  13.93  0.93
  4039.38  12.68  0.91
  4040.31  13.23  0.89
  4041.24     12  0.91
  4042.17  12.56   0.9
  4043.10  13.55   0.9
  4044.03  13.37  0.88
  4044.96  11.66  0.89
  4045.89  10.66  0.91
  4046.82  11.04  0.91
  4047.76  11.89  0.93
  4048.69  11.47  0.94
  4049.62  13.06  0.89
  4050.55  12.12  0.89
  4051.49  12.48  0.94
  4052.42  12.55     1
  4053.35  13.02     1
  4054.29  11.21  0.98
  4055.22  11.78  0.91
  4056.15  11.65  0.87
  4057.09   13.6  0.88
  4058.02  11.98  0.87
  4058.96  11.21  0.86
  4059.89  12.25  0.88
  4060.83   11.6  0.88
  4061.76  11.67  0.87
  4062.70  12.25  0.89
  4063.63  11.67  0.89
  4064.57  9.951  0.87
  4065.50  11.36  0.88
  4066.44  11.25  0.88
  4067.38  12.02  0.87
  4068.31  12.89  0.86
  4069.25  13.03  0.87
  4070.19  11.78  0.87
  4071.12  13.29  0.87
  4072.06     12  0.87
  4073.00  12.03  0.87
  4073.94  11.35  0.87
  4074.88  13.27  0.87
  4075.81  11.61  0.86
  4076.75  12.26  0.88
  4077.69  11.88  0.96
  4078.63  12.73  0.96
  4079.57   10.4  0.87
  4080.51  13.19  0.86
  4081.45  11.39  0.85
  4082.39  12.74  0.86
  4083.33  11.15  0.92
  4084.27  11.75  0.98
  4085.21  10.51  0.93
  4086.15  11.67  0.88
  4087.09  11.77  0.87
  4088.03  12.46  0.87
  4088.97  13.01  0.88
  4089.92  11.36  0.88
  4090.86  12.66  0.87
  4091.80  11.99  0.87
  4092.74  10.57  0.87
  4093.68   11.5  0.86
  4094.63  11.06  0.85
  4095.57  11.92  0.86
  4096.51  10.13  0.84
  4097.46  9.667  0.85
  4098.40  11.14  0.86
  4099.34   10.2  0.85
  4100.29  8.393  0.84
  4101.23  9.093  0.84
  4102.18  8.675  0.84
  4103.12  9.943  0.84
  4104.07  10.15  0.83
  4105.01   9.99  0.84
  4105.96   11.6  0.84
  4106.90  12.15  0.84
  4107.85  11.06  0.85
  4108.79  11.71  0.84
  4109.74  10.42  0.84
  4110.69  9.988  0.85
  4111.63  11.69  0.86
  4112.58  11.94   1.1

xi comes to 3868.25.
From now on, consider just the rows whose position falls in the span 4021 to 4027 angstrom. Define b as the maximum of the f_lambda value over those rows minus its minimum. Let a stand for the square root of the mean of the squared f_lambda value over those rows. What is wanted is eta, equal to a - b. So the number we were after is 11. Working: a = 13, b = 1.89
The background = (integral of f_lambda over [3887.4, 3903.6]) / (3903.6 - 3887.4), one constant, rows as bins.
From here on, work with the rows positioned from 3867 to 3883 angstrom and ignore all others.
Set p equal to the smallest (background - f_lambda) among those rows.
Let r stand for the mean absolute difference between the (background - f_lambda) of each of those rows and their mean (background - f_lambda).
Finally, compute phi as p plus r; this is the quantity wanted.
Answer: -1.4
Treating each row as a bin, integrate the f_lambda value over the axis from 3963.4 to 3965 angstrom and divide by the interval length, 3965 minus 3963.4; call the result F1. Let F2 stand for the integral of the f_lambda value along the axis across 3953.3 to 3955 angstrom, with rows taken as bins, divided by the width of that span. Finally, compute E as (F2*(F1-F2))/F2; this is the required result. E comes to -3.6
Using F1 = 6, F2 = 9.1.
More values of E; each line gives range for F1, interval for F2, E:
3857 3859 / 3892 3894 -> -0.5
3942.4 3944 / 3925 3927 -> -1.0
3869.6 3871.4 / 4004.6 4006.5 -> -3.1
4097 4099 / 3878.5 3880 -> 3.3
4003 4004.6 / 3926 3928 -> 4.6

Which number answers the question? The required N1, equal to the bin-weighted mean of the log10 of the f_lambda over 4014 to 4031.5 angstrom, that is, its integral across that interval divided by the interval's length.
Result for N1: 1.11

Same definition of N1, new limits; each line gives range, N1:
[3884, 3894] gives 0.84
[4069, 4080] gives 1.08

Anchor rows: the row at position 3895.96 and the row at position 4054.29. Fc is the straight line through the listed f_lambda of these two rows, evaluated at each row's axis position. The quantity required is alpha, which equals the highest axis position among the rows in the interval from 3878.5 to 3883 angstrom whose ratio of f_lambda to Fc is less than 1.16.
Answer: 3881.63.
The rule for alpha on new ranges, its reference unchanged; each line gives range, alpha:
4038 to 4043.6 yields 4041.24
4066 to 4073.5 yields 4073.00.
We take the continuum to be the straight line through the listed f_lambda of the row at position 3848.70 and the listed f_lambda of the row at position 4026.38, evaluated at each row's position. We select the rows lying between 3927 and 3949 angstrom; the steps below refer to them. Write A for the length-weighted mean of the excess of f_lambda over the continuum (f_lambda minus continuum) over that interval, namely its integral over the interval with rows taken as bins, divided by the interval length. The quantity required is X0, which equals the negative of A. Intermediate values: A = -4.3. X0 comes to 4.3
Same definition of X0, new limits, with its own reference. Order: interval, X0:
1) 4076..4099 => 3.7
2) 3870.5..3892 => 1.4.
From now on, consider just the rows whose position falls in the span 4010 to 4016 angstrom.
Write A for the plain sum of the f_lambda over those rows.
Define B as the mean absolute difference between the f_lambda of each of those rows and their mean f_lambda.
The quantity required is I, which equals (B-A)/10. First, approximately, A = 75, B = 0.8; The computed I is -7.5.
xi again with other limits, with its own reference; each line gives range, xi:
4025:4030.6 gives 4026.38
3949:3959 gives 3951.98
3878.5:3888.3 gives 3880.74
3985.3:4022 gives 4007.88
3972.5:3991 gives 3990.38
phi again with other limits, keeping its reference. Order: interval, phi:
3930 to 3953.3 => -1.3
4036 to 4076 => -5.4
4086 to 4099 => -4.4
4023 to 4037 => -5.1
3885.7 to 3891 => 0.7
